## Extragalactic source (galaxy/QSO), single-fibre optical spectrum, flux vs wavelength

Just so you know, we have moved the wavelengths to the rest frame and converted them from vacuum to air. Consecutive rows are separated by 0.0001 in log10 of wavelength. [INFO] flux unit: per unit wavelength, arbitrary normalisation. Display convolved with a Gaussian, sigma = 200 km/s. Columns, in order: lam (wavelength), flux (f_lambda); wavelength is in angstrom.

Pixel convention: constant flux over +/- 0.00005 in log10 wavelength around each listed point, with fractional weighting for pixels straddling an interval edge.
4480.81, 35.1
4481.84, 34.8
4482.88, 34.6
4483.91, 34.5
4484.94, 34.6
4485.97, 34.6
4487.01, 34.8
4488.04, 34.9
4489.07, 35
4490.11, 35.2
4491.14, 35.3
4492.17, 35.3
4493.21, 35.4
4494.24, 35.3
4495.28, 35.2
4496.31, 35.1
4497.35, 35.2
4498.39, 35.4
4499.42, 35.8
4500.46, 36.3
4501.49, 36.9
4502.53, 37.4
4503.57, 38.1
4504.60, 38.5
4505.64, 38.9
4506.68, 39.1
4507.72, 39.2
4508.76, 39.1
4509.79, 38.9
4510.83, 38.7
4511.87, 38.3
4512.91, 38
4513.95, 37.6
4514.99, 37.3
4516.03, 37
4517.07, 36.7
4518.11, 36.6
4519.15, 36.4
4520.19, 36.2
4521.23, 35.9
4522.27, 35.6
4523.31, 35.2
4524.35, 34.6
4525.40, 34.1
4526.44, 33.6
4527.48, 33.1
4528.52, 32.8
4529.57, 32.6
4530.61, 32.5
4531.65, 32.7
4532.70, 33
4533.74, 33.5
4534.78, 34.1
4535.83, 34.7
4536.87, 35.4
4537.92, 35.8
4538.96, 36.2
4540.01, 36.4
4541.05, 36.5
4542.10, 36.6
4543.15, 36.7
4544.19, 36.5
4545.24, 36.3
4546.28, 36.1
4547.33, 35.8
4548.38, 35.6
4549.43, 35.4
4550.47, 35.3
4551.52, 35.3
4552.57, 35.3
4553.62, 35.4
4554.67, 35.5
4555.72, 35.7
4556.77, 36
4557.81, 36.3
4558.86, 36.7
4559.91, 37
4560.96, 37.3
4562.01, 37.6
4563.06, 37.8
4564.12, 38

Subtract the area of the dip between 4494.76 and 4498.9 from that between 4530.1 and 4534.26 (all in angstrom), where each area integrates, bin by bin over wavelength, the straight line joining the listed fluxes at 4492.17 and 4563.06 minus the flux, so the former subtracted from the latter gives 15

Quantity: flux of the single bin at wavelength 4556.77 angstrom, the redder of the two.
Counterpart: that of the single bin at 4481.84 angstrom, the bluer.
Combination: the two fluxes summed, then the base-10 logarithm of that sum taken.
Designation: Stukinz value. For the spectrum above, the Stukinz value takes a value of 1.85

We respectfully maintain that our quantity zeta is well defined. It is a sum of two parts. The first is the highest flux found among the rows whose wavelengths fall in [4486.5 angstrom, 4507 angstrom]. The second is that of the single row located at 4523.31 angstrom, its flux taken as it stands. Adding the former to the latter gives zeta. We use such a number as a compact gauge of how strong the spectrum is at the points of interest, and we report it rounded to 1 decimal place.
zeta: 74.3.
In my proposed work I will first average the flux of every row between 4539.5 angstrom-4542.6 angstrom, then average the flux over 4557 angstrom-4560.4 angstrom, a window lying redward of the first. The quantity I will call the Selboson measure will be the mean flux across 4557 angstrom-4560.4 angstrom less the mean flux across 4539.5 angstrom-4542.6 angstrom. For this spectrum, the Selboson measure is 0.2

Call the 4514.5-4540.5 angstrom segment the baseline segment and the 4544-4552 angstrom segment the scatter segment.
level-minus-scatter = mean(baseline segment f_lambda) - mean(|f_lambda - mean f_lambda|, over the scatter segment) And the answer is 34.5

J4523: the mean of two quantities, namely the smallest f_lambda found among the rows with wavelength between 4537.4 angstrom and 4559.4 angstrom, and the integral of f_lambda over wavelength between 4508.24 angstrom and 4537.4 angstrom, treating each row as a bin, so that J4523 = 535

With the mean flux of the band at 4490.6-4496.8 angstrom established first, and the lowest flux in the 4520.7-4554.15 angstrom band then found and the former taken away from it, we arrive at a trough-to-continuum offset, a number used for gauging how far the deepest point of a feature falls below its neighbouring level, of -2.8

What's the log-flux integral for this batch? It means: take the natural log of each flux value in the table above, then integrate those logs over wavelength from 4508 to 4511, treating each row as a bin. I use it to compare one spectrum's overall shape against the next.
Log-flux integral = 11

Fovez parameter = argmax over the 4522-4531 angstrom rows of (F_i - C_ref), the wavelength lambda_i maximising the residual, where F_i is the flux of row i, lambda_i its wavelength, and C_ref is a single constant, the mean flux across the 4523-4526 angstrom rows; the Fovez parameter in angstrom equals 4522.27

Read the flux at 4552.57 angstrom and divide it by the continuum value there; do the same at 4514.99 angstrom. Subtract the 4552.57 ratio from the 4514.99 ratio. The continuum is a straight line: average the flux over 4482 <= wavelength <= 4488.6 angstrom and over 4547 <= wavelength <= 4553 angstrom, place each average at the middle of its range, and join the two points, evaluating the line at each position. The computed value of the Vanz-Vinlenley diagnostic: 0.070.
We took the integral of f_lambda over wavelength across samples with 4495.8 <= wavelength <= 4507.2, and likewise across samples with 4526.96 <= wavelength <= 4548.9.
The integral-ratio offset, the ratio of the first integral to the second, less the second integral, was -765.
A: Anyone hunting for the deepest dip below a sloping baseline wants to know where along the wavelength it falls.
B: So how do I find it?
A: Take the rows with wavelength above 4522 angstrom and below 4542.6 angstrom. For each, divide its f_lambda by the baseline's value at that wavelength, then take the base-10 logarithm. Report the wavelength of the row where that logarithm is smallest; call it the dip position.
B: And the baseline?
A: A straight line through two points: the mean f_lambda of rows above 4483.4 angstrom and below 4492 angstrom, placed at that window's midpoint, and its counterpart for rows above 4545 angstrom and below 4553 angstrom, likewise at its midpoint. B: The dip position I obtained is 4530.61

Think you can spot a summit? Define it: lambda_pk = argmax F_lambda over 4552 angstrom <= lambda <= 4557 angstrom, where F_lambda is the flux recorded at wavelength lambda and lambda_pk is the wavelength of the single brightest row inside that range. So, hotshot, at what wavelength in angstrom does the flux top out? 4556.77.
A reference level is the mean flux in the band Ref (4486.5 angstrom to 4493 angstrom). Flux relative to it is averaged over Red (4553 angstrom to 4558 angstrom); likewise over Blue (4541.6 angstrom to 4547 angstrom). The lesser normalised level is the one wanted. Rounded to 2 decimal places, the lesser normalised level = 1.02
